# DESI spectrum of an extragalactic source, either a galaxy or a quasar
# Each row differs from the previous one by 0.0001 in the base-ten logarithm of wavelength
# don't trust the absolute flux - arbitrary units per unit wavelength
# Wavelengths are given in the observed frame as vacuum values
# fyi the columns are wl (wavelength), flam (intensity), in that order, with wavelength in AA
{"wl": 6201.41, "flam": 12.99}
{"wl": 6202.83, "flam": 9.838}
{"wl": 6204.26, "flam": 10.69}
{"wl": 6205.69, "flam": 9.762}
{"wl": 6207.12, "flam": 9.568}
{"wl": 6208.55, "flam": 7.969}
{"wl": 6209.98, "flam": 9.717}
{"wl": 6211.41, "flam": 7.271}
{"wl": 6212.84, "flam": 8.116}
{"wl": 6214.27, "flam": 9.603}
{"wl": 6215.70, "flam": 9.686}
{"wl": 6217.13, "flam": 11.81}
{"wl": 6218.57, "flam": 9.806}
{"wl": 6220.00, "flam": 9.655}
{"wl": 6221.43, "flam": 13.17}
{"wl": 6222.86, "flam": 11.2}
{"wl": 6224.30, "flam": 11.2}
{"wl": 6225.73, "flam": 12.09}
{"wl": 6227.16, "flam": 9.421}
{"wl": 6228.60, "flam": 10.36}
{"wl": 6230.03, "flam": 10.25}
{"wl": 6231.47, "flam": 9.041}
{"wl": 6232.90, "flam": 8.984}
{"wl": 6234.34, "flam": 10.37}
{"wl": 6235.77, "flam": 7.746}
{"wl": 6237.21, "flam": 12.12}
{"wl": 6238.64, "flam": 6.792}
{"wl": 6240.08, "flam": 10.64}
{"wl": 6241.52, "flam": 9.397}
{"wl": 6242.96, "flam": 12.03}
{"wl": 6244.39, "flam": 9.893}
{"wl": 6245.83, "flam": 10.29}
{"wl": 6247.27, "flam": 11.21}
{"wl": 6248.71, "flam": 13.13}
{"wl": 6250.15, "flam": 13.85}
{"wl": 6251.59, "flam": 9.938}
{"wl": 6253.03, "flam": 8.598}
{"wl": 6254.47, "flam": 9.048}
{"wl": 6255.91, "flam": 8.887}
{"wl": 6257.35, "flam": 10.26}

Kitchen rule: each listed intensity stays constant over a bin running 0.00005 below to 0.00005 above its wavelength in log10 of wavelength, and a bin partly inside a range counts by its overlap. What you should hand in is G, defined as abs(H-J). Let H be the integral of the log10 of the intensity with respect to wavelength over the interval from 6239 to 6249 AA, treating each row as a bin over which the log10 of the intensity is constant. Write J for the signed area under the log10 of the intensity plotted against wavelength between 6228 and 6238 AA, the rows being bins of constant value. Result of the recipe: 0.4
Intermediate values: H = 10.3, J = 9.9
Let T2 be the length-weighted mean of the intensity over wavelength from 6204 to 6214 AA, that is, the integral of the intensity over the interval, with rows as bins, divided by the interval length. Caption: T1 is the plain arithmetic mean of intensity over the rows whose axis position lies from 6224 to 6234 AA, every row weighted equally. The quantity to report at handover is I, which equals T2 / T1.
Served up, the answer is 0.88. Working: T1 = 10.2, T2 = 9.0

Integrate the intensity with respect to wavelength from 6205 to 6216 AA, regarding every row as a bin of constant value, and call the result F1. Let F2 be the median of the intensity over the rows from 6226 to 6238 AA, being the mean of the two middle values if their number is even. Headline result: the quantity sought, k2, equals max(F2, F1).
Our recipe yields 98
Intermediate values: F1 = 98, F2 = 9.8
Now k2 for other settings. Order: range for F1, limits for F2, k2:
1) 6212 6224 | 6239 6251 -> 124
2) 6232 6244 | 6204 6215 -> 117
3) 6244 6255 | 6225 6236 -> 119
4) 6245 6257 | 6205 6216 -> 127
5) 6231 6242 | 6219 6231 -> 103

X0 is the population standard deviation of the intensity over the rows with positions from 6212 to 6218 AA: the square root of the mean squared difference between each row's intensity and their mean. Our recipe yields 1.32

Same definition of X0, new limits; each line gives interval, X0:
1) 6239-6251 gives 1.48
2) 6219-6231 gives 1.18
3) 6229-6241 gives 1.60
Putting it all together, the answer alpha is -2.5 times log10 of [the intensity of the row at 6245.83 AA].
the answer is -2.53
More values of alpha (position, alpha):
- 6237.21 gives -2.71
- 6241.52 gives -2.43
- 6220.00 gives -2.46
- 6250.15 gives -2.85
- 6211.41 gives -2.15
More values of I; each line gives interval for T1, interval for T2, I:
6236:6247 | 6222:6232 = 1.04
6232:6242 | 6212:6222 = 1.08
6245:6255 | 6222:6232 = 0.97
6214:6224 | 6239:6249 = 1.00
